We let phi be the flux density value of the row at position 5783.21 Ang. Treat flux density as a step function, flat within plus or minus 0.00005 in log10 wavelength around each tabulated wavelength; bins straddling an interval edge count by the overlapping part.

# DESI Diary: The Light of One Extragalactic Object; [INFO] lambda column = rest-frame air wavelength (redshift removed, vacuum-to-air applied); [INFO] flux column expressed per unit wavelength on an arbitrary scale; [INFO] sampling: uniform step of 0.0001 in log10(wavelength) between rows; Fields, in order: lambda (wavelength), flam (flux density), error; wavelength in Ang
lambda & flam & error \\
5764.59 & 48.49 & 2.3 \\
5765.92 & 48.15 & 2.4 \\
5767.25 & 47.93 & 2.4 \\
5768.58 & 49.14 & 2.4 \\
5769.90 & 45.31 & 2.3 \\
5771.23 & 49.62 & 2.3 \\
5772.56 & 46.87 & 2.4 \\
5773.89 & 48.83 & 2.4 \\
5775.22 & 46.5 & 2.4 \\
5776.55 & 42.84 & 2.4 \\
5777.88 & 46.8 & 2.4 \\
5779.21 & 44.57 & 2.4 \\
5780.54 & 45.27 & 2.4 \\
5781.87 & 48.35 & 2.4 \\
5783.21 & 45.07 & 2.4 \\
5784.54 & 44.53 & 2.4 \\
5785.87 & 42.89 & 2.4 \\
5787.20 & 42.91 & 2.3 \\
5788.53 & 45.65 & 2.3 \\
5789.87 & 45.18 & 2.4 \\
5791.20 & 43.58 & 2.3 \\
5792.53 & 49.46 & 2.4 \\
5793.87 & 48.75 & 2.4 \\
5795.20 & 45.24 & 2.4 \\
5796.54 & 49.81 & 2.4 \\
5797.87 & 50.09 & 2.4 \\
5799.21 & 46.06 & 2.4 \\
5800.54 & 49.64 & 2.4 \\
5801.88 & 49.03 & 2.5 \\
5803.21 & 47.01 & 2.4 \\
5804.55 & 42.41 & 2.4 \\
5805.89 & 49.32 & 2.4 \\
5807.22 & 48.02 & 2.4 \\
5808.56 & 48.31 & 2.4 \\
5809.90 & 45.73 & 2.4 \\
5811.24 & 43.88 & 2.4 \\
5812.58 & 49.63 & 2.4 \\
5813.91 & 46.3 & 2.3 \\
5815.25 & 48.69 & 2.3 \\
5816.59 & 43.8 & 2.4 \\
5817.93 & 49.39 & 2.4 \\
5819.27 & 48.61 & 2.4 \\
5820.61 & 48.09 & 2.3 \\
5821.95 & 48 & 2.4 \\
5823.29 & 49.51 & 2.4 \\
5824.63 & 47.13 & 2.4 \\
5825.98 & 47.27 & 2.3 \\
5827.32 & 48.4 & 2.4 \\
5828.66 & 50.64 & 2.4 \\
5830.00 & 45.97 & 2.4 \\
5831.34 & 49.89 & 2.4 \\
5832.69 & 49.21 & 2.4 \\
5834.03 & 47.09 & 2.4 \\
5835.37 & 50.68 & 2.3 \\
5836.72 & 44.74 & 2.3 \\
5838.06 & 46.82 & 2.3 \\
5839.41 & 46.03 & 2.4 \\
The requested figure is 45.07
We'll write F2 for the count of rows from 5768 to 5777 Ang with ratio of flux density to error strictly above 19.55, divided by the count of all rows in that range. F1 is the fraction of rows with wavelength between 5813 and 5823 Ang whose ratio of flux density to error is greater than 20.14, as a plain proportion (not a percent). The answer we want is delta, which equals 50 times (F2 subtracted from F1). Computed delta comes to 0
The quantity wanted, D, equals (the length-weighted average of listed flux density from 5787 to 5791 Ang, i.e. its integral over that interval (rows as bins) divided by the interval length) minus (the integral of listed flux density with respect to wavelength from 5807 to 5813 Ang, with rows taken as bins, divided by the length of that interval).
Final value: -2.2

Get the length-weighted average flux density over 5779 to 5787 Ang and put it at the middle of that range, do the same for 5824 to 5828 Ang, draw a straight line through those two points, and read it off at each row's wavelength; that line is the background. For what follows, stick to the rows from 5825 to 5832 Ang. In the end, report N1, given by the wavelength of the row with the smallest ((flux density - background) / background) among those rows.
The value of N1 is 5830.00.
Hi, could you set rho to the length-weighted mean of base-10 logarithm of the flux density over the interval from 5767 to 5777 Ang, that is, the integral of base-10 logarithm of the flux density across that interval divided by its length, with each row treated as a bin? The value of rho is 1.674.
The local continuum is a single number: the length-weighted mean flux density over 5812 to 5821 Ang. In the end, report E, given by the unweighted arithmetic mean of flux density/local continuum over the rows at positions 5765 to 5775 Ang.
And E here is 1.00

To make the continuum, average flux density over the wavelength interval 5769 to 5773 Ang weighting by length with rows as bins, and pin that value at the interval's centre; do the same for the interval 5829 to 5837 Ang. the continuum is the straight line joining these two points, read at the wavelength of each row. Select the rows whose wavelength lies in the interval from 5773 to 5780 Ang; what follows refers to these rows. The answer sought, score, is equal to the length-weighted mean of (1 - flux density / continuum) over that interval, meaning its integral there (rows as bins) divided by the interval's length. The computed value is 0.034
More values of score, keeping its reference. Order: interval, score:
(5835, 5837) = 0.008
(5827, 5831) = -0.007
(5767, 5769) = -0.024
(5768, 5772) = -0.011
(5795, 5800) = -0.006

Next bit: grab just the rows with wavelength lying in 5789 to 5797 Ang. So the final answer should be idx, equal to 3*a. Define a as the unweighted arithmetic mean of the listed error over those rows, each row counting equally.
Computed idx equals 7.15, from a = 2.38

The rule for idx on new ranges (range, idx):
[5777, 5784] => 7.20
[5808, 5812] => 7.20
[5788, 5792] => 7.00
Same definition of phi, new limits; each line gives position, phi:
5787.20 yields 42.91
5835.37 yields 50.68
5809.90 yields 45.73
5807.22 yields 48.02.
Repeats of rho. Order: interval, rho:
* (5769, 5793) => 1.661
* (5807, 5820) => 1.673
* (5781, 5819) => 1.669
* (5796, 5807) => 1.681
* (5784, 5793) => 1.652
